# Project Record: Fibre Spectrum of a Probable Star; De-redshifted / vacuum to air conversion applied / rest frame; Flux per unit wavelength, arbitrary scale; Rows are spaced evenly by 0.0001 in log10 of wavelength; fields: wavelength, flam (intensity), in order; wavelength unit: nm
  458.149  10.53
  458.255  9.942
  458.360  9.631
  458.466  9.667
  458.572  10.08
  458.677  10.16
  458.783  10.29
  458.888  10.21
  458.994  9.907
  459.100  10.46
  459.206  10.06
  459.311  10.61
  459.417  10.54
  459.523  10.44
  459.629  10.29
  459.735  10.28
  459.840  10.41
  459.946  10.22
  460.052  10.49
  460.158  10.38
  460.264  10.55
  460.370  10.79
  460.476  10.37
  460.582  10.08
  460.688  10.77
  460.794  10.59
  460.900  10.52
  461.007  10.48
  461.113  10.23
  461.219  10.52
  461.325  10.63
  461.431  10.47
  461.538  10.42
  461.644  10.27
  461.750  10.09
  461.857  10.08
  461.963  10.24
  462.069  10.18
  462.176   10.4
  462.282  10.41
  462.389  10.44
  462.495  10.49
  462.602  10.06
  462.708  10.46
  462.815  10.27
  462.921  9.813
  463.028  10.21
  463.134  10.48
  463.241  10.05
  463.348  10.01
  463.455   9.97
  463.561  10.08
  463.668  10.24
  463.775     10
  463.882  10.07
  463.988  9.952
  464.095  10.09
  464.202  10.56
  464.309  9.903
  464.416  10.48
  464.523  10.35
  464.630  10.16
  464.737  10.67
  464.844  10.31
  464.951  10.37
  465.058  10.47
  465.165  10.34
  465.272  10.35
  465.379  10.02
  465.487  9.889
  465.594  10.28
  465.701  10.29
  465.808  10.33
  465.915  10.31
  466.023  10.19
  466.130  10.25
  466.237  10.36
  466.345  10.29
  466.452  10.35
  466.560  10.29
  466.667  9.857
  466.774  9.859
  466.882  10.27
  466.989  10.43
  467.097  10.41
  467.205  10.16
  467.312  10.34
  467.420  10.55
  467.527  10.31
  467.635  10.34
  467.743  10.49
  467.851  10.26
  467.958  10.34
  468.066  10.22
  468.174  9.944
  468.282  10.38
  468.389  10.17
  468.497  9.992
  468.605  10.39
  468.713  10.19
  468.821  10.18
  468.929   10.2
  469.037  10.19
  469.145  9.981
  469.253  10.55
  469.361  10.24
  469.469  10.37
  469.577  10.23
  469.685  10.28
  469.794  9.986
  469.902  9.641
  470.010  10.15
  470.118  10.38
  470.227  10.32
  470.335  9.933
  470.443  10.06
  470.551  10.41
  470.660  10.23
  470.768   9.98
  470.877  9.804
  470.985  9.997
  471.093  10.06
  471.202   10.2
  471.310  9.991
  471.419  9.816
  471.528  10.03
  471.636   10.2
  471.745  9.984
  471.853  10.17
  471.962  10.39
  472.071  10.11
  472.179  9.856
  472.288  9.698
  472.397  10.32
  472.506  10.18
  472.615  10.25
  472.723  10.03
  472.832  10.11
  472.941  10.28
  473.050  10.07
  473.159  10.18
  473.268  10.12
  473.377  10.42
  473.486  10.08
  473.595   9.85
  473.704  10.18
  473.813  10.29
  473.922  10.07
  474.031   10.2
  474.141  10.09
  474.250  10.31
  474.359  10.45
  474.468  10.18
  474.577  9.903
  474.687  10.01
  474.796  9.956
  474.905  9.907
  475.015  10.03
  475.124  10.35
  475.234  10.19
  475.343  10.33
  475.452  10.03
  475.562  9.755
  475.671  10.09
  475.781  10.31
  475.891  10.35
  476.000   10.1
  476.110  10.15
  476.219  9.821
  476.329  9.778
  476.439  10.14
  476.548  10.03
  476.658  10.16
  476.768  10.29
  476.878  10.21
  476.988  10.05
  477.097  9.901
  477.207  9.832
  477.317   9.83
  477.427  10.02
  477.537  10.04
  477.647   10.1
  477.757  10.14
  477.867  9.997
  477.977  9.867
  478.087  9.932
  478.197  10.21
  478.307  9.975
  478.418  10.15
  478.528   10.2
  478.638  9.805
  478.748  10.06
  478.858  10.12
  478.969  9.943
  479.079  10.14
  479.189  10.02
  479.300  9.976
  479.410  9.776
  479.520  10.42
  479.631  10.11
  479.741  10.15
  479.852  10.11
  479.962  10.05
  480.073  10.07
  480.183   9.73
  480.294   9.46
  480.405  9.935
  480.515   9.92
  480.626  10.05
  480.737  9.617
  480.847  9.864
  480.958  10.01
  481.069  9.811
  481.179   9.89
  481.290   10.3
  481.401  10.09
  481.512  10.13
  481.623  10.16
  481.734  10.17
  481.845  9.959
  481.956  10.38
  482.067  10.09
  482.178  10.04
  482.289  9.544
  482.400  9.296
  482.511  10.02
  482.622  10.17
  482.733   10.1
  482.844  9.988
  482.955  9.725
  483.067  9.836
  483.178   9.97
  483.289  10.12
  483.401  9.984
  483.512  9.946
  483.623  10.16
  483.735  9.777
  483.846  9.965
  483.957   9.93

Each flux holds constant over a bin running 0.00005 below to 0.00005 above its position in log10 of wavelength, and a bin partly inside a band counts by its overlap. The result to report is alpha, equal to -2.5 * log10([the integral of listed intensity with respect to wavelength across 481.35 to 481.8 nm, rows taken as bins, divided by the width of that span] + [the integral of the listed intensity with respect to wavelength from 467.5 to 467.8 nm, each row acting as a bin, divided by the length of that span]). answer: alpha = -3.28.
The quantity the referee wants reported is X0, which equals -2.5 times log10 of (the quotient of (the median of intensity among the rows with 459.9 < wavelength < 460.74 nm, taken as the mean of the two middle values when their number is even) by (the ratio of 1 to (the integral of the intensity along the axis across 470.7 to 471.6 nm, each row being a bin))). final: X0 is -4.93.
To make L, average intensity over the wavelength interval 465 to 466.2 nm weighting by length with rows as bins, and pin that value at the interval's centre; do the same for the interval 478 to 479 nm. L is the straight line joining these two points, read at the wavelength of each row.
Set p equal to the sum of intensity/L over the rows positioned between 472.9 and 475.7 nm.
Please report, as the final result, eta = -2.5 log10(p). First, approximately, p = 26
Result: -3.5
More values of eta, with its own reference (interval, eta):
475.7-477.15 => -2.8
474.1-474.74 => -2.0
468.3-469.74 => -2.8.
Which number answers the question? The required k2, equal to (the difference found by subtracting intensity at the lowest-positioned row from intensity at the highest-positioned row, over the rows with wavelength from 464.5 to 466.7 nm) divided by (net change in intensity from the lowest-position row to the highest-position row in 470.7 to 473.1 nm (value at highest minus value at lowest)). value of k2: -5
